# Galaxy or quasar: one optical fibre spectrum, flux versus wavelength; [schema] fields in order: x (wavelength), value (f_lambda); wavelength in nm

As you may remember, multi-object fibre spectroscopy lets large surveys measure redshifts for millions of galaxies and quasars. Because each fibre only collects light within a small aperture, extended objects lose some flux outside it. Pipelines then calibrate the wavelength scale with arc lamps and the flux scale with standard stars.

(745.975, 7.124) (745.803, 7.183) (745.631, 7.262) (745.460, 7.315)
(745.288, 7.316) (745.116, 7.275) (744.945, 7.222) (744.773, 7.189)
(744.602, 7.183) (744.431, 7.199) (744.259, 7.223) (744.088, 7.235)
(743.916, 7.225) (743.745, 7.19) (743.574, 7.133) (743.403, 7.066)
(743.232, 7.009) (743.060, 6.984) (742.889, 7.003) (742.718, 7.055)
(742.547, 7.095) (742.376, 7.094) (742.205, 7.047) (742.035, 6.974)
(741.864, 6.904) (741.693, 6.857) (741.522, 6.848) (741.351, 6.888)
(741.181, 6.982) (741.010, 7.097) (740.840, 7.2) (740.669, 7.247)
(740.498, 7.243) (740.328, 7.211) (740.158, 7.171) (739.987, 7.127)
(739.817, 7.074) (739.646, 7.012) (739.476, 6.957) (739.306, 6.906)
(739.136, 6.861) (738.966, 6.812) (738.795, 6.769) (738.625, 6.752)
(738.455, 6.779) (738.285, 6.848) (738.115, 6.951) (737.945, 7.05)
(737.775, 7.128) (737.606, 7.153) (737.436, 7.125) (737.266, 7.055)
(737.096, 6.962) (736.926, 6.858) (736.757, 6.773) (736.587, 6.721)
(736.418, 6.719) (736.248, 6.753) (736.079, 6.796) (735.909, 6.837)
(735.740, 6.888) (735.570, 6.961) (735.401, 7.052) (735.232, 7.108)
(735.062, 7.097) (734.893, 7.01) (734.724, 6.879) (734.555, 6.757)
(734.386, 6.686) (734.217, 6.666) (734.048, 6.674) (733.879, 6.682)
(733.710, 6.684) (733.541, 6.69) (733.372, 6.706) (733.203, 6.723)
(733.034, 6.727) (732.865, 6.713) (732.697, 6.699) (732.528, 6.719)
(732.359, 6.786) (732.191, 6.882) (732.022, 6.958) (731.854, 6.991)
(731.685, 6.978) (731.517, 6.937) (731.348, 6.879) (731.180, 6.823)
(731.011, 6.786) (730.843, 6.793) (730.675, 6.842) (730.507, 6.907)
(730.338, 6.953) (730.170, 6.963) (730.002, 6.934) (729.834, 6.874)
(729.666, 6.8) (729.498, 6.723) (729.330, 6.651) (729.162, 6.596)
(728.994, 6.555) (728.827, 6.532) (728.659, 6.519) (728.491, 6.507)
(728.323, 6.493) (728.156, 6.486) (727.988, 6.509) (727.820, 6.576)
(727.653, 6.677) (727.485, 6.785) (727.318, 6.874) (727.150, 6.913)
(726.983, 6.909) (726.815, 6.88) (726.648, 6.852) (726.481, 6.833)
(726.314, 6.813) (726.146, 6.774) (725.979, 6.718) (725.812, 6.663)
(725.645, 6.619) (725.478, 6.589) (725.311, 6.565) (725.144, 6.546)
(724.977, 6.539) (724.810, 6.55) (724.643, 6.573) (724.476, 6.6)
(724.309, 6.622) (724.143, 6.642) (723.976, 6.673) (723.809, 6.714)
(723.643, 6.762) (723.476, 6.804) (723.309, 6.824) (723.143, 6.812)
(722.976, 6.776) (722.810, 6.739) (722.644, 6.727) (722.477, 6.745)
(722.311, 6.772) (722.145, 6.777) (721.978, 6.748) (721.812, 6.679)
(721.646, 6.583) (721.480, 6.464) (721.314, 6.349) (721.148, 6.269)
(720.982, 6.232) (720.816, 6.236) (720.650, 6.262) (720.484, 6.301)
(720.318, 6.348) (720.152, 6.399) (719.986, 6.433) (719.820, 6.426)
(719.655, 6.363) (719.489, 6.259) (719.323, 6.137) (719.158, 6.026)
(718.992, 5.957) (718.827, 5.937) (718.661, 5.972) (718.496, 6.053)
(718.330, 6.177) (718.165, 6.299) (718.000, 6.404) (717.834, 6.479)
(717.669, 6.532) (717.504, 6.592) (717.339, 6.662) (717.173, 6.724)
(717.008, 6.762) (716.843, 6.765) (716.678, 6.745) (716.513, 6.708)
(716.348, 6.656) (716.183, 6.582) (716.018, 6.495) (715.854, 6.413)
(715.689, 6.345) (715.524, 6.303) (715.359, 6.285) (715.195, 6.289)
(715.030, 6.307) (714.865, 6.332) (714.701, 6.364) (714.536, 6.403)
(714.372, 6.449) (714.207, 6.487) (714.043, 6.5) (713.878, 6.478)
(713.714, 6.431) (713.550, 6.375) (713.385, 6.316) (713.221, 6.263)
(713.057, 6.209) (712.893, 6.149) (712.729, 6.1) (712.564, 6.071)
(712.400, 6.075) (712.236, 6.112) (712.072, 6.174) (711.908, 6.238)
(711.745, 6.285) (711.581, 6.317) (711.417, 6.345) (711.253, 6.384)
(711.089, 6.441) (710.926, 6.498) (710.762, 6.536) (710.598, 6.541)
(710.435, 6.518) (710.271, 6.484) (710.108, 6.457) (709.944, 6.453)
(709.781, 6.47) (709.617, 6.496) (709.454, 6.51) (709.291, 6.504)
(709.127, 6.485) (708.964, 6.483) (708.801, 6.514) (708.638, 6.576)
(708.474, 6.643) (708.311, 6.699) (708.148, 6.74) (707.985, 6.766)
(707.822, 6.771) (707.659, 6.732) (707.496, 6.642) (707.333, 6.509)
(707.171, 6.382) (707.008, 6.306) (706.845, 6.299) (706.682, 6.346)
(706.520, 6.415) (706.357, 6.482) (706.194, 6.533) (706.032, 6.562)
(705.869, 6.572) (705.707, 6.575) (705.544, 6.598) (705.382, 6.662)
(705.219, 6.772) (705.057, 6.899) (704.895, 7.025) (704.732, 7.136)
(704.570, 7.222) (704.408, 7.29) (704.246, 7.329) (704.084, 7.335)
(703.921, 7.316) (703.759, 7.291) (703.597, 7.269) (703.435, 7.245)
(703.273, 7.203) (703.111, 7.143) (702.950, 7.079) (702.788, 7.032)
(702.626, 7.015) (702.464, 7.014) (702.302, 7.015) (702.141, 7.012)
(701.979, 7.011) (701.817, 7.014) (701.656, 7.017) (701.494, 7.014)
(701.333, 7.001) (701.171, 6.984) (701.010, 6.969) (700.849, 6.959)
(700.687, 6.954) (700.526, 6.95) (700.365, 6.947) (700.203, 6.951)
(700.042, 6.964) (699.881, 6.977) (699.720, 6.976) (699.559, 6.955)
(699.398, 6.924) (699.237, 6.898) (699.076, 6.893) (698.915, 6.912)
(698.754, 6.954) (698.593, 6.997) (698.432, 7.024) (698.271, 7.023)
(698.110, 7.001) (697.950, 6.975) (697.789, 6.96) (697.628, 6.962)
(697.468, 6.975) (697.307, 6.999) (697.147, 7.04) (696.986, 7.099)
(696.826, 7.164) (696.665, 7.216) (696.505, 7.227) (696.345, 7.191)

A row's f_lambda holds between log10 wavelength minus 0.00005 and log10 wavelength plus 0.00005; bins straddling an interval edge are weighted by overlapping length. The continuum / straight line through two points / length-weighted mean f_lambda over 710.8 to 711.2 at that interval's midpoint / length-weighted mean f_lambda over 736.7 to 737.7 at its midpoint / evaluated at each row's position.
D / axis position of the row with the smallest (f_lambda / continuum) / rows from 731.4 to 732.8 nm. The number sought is 732.697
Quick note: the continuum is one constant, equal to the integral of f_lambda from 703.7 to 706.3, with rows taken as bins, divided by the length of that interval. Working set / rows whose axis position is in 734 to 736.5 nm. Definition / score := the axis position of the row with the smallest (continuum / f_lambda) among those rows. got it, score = 735.232 nm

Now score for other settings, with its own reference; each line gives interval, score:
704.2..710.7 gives 704.246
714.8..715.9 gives 715.854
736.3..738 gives 737.606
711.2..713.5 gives 711.253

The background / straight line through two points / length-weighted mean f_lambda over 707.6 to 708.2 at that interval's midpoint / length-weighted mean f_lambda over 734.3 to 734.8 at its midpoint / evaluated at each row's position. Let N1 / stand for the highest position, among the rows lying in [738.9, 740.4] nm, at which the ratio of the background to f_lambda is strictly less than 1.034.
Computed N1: 740.328 nm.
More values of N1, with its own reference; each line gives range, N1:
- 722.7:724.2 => 724.143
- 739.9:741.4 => 741.351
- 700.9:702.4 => 702.302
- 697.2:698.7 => 698.593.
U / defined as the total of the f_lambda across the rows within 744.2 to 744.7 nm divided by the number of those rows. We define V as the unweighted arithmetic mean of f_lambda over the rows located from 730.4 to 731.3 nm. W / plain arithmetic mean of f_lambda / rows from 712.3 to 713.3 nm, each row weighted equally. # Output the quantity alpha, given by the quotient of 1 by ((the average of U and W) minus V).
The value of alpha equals -6.4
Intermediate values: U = 7.20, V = 6.83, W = 6.14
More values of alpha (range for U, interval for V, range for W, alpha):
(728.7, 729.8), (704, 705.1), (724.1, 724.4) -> -1.9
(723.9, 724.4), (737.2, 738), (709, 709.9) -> -1.9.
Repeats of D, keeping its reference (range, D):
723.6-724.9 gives 724.810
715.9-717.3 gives 716.018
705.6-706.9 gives 706.845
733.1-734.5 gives 734.217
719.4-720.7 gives 720.650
